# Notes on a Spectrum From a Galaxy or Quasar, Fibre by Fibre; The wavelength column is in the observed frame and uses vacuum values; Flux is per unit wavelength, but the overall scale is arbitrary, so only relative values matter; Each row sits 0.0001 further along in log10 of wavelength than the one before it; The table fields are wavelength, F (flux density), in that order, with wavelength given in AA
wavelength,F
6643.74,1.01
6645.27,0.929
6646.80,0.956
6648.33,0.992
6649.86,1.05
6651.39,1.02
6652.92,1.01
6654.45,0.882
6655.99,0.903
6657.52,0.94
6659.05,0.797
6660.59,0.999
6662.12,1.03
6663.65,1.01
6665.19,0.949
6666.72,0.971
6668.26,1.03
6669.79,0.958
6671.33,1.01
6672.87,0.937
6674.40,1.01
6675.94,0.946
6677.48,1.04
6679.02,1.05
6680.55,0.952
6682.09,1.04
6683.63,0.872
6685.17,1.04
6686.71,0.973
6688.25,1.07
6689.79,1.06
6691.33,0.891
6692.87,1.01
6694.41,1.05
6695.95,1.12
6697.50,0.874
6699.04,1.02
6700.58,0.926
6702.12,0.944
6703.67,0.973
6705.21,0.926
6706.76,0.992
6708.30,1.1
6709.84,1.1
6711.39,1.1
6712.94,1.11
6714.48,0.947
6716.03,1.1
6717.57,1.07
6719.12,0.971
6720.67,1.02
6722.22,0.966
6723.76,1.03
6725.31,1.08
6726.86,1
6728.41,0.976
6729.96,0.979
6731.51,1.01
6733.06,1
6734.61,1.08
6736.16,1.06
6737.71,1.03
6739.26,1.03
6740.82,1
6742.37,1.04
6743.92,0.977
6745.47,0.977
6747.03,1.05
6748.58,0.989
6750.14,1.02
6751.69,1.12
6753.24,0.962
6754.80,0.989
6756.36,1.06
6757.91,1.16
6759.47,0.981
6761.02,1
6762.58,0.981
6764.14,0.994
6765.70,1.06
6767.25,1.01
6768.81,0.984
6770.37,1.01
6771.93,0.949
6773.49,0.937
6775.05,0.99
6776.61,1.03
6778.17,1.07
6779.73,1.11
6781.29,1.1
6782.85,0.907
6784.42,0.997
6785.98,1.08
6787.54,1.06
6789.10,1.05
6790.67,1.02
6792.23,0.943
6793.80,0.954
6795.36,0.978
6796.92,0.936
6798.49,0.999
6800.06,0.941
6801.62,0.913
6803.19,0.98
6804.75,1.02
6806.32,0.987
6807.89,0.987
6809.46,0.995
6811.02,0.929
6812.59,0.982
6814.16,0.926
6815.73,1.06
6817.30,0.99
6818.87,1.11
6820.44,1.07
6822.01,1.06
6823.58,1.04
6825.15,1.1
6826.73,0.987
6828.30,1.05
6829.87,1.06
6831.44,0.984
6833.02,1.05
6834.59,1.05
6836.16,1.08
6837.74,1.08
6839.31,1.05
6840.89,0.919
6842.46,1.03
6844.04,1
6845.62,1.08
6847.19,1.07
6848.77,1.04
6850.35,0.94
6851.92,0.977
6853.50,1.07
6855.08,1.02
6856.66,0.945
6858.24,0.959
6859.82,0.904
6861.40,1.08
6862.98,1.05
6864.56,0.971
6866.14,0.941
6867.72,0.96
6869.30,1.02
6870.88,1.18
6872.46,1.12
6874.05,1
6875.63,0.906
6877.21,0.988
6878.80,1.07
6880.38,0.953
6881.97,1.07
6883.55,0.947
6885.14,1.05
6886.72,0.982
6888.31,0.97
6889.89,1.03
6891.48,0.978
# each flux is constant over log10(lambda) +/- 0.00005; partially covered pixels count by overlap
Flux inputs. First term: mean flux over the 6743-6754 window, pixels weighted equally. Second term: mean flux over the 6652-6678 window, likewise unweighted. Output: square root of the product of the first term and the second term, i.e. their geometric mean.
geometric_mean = 0.99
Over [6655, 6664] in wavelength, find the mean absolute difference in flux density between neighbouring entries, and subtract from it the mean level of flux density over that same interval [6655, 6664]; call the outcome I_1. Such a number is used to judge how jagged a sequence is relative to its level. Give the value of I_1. -0.86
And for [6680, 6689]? -0.87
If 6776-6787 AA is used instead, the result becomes -0.97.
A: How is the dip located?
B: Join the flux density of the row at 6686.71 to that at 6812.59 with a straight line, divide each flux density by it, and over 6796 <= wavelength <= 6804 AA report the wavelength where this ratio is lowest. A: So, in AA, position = 6801.62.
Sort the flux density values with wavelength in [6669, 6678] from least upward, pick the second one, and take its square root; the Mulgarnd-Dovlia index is 0.973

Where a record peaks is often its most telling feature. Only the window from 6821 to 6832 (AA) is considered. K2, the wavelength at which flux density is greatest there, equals 6825.15 AA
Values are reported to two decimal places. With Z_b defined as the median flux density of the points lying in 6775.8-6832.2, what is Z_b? 1.00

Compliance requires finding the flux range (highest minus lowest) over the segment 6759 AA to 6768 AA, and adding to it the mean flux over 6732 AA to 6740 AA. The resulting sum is 1.119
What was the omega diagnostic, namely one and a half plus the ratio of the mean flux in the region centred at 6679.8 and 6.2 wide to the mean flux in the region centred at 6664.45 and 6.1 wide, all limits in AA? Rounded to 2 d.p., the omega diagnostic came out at 2.53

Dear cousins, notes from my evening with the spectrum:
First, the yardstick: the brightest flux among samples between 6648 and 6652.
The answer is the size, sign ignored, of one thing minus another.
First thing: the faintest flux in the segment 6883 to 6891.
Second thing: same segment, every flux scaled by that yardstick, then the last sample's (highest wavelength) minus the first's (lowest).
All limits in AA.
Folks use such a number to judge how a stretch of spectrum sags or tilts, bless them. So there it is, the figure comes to 0.87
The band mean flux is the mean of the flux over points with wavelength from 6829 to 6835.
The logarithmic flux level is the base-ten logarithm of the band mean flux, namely 0.015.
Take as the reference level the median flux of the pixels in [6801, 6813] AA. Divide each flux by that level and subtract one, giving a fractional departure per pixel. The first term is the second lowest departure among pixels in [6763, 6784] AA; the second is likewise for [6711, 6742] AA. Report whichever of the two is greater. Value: -0.02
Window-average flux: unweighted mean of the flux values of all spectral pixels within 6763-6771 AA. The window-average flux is 1.01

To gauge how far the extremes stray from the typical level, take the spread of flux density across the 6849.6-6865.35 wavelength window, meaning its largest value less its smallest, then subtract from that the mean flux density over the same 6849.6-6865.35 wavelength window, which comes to -0.816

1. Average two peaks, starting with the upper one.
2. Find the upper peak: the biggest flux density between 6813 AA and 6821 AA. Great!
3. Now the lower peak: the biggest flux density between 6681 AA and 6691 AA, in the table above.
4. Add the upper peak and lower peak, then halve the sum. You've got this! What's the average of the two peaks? 1.09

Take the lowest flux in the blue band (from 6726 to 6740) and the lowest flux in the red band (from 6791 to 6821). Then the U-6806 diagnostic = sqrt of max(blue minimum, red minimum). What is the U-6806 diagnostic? 0.988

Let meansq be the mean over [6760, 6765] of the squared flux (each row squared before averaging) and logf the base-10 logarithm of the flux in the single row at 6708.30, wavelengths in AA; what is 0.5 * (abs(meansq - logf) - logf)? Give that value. 0.45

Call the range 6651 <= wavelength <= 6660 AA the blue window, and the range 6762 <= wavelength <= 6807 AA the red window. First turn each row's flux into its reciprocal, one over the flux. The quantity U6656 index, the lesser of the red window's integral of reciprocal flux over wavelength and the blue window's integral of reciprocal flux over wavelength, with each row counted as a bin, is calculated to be 10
